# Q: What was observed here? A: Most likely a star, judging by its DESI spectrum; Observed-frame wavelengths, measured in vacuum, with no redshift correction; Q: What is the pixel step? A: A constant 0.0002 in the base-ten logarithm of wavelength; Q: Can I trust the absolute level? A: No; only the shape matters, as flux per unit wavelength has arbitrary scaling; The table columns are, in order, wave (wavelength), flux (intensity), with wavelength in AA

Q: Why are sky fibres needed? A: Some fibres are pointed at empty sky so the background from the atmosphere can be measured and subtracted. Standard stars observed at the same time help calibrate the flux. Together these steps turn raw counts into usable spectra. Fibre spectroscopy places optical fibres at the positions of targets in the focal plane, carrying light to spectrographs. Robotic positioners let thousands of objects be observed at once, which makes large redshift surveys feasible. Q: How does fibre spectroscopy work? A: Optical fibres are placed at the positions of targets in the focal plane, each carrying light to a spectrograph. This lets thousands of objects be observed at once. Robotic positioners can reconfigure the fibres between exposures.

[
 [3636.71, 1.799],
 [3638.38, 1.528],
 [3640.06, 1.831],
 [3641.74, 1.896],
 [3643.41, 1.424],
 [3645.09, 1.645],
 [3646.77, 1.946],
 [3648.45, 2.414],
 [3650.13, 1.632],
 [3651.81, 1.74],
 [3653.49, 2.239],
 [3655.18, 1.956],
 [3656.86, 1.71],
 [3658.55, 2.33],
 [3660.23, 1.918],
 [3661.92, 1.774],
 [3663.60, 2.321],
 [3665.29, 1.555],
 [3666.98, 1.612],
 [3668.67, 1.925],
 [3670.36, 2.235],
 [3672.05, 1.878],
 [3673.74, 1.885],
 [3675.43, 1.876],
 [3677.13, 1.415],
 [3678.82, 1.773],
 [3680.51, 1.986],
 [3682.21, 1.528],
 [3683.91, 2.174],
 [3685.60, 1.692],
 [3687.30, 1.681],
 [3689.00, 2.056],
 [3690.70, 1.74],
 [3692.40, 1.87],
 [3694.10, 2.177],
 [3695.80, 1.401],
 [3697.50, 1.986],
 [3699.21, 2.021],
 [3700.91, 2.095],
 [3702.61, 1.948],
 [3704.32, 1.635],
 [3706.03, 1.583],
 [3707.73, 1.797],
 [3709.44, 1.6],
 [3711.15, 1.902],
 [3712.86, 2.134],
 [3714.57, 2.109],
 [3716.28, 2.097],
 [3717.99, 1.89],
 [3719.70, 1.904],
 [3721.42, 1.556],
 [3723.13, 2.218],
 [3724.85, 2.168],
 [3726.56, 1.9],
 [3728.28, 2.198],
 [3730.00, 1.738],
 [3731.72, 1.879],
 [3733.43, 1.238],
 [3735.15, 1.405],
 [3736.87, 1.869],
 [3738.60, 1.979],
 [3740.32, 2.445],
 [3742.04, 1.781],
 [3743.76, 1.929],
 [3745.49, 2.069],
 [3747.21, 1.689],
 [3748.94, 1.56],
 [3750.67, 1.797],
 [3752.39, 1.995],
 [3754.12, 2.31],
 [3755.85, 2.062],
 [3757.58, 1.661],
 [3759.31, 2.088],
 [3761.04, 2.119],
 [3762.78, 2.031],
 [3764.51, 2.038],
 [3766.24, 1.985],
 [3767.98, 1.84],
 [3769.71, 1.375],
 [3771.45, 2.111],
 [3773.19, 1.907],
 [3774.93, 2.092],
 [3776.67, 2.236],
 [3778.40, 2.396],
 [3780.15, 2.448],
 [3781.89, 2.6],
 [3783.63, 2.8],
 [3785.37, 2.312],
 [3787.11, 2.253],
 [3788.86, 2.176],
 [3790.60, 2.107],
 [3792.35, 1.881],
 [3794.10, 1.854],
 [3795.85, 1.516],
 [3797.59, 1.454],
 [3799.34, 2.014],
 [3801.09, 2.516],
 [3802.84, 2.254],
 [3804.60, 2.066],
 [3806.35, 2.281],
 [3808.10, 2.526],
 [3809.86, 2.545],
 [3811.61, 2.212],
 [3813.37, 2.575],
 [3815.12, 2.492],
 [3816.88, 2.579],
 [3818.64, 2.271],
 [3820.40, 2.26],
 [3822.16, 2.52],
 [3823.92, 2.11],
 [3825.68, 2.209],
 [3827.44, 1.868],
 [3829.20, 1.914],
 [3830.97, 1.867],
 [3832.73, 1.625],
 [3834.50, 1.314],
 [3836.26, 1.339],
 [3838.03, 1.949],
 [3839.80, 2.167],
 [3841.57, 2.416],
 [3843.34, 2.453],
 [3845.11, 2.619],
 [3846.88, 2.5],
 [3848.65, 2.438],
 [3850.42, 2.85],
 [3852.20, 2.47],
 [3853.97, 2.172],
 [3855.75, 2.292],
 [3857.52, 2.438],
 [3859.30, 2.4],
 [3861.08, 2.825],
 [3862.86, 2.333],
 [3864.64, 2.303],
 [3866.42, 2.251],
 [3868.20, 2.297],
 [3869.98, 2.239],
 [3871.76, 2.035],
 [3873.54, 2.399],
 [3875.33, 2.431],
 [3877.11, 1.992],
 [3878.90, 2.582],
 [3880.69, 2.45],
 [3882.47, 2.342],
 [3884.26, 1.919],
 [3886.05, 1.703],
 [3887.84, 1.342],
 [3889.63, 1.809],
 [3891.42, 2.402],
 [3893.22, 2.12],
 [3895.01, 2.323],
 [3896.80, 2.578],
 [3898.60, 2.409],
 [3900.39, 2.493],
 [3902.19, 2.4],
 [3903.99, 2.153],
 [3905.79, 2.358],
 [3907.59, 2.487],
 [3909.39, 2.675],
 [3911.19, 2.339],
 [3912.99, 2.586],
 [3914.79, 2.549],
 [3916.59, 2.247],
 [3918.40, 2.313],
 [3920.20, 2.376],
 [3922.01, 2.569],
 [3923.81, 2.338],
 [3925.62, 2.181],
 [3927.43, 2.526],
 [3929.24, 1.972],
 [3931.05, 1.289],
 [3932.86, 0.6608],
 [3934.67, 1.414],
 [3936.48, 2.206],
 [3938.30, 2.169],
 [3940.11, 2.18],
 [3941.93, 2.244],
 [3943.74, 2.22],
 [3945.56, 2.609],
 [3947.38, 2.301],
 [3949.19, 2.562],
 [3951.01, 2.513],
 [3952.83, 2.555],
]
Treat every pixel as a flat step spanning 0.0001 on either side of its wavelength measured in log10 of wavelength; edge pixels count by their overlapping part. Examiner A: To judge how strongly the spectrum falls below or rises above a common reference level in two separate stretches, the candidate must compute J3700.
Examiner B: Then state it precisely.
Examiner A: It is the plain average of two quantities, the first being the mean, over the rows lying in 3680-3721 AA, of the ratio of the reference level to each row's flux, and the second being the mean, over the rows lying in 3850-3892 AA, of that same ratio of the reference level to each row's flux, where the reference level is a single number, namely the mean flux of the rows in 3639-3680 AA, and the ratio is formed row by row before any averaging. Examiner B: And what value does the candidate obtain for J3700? 0.93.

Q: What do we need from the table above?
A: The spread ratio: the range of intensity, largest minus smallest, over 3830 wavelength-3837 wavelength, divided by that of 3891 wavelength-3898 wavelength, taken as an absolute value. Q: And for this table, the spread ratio 1.2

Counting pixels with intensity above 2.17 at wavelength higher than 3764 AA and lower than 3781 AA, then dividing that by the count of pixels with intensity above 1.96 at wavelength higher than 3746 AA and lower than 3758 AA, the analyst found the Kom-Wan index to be 1.0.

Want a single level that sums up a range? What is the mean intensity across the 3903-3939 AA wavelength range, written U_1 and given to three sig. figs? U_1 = 2.17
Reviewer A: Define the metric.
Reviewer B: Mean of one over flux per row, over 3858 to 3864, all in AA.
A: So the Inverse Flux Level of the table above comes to 0.40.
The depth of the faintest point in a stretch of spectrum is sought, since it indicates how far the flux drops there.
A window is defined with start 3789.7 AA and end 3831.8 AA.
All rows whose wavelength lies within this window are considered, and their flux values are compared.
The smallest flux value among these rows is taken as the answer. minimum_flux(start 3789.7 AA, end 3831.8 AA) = 1.454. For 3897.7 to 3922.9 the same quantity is 2.153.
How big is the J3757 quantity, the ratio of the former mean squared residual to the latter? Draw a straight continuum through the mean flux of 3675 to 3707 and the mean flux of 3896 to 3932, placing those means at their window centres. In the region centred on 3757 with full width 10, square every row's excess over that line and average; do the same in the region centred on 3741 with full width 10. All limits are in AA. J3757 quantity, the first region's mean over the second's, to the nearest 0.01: 0.84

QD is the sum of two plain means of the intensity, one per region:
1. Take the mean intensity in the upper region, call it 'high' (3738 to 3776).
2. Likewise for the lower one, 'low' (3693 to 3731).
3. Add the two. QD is 3.86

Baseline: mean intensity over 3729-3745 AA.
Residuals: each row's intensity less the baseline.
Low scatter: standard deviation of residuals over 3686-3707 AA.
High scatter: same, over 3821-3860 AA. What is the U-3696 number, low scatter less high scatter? -0.16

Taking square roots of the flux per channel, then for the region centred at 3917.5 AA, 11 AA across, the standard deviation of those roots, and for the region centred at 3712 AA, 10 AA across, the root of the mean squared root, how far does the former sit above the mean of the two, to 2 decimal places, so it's -0.67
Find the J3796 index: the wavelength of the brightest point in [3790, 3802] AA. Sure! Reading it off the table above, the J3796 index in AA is 3801.09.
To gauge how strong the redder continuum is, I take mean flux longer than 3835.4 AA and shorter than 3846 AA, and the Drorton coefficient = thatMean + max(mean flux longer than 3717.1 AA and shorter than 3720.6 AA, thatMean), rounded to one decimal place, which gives 4.3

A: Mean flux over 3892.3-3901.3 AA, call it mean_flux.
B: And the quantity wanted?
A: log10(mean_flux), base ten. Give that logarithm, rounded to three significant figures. 0.377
